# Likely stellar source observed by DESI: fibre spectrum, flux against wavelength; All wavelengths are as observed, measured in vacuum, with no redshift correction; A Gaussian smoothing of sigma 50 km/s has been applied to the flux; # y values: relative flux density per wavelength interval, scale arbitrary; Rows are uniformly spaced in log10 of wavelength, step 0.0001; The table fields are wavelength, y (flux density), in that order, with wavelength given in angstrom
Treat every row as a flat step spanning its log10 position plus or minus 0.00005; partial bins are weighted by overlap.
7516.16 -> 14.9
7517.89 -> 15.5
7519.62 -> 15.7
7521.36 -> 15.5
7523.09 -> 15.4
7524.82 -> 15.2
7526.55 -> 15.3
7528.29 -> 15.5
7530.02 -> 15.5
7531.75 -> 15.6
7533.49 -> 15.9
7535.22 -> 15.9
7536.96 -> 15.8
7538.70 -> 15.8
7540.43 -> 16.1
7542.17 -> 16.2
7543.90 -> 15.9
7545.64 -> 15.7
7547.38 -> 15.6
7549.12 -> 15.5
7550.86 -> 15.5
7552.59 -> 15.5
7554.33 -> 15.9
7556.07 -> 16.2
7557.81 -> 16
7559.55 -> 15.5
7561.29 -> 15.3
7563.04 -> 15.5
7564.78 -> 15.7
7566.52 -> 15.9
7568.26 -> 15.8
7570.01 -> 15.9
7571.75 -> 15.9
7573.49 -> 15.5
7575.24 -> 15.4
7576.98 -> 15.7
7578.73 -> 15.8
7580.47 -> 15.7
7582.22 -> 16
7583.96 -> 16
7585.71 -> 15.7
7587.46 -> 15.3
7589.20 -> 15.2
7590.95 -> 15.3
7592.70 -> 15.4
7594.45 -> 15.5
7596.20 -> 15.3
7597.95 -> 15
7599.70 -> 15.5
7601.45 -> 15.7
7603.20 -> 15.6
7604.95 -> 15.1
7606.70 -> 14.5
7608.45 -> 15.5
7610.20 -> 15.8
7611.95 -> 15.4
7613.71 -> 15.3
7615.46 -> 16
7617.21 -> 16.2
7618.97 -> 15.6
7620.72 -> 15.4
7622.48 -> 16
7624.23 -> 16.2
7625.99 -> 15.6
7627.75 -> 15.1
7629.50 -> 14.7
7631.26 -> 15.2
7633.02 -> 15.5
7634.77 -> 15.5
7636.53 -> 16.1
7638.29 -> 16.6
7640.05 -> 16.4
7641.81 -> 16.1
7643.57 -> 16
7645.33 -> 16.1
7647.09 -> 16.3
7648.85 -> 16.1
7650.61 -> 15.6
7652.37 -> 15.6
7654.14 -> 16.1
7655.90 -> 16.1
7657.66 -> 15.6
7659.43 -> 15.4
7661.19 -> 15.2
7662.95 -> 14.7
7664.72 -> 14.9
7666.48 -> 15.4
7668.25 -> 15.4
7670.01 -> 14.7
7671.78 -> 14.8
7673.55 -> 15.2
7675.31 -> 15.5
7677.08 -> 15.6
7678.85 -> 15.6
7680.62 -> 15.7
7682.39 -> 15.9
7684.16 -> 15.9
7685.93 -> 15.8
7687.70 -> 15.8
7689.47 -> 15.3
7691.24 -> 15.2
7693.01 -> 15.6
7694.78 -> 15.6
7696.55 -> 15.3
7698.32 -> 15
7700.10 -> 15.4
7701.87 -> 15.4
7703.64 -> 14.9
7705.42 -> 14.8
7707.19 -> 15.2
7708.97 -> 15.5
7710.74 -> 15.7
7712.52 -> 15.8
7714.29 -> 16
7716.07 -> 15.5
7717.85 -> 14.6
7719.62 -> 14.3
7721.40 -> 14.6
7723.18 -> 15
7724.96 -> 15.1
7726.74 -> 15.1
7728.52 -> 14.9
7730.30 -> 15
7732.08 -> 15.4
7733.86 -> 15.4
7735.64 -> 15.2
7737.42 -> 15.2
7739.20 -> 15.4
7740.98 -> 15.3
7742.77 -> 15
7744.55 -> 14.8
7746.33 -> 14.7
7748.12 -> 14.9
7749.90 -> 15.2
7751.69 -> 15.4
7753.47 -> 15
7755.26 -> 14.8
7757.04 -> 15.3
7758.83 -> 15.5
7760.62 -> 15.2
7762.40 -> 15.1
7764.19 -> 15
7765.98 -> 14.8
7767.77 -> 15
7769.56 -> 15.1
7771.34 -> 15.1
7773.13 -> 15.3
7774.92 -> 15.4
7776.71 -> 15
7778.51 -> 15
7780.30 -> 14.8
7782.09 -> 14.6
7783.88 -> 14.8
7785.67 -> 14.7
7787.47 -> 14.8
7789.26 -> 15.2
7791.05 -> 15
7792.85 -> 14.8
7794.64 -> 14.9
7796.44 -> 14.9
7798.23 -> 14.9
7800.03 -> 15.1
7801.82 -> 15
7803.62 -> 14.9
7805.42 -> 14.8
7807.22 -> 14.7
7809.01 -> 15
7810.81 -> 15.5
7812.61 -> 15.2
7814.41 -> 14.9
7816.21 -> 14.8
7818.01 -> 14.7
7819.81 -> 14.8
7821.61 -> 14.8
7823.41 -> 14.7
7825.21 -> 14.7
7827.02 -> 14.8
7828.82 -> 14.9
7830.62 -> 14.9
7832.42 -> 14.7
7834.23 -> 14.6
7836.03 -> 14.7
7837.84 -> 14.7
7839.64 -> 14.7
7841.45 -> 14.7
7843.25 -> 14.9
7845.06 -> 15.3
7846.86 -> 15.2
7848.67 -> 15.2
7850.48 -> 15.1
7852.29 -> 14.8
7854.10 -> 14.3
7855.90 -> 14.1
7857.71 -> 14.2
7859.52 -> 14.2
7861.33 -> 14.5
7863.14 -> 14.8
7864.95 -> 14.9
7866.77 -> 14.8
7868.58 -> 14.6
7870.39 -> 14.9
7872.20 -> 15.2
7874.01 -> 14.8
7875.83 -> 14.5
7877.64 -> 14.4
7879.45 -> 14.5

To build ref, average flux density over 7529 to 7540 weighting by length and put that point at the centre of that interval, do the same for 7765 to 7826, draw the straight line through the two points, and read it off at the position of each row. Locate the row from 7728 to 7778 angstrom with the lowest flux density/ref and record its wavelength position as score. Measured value 7746.33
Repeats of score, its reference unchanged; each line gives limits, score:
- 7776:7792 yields 7782.09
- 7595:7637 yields 7606.70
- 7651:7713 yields 7662.95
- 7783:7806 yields 7785.67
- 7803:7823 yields 7807.22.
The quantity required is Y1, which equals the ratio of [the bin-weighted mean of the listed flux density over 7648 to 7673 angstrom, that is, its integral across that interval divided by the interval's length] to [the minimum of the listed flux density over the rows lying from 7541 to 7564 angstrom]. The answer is 1.01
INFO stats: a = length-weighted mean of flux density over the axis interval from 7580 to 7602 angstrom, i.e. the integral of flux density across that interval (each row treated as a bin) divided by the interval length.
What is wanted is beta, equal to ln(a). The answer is 2.74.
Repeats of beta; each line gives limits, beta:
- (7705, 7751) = 2.72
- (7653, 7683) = 2.73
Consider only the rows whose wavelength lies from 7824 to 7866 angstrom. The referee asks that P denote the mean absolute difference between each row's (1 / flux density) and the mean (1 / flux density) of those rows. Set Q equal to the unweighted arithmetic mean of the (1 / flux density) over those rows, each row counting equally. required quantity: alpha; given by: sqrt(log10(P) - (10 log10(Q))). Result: 2.95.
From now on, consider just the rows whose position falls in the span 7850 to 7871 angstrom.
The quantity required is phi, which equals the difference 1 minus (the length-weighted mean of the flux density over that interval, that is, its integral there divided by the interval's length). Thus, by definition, -13.6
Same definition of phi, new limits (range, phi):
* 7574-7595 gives -14.6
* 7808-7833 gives -13.9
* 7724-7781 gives -14.1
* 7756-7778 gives -14.1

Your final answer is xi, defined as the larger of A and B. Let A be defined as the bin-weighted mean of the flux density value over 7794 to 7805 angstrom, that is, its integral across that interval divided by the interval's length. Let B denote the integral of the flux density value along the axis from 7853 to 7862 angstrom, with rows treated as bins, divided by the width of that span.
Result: 14.9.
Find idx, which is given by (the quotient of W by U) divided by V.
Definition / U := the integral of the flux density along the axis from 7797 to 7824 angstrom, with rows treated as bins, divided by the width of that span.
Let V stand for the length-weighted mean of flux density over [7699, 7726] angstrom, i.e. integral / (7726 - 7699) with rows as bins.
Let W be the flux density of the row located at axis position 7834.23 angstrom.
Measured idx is 0.0644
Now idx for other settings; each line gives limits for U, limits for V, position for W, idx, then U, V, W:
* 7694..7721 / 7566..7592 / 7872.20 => 0.0636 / 15.3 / 15.7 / 15.2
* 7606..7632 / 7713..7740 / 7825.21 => 0.0627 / 15.5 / 15.1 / 14.7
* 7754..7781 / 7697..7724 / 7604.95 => 0.0659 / 15.1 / 15.2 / 15.1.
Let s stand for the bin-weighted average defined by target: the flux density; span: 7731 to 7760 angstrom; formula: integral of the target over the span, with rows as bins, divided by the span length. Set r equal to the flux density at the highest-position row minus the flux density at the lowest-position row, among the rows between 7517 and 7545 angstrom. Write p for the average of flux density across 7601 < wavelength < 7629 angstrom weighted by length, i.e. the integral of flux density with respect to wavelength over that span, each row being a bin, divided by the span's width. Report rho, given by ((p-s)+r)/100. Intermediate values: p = 15.6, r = 0.4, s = 15.2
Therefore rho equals 0.008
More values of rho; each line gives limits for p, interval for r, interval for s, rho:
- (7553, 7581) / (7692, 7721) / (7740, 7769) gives -0.006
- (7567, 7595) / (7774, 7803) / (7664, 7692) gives -0.002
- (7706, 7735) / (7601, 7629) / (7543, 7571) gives -0.011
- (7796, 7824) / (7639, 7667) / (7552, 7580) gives -0.018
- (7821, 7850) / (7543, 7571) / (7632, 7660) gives -0.011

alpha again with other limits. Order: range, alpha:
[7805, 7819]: 2.95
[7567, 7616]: 2.99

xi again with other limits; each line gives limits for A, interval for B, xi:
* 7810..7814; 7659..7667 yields 15.3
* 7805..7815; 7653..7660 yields 15.8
